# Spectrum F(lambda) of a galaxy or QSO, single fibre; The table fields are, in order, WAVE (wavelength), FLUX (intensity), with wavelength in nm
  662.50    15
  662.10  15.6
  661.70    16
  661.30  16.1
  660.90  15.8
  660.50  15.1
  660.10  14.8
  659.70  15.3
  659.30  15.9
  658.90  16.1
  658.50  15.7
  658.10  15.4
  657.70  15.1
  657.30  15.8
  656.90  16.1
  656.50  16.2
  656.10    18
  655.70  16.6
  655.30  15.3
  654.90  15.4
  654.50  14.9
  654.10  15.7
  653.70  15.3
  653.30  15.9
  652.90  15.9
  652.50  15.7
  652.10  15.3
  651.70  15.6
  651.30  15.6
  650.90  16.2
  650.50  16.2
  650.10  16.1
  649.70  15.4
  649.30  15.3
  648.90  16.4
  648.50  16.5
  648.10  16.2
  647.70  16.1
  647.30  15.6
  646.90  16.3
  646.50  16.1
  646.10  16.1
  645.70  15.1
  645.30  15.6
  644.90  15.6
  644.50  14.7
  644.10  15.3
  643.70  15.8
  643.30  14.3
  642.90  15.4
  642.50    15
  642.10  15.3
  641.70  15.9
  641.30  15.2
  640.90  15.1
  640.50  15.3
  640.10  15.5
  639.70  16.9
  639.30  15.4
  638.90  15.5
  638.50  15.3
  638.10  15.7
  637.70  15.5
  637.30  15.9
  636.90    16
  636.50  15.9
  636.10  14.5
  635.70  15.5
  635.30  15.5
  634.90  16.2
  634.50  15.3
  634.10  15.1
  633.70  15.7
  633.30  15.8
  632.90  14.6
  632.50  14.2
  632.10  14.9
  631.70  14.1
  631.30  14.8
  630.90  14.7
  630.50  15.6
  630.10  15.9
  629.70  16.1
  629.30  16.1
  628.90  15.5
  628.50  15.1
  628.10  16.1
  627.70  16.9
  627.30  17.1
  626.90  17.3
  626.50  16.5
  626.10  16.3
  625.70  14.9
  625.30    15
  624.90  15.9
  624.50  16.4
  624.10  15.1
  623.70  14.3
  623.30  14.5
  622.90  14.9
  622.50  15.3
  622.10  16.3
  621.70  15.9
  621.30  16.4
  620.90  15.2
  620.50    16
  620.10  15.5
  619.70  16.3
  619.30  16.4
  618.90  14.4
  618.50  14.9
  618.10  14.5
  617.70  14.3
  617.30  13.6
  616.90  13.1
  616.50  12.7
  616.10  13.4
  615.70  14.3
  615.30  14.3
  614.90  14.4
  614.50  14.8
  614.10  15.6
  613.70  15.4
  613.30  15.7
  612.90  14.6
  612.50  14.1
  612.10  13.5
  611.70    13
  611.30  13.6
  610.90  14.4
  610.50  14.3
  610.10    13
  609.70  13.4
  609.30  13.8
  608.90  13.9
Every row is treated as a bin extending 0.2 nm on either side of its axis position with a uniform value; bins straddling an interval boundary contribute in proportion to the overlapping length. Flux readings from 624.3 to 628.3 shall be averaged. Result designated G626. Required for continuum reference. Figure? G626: 16.2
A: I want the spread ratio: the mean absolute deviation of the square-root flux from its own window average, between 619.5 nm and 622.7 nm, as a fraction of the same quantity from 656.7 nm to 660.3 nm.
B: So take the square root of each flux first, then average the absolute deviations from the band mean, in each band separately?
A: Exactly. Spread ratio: 1.04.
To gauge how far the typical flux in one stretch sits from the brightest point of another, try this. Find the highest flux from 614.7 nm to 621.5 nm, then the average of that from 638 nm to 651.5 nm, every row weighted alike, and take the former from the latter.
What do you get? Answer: -0.8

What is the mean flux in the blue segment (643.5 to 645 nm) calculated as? 15.3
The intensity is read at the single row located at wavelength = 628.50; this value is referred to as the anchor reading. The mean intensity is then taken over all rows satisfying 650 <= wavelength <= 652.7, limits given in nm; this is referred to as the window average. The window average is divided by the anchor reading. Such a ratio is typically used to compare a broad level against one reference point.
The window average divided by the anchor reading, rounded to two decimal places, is 1.05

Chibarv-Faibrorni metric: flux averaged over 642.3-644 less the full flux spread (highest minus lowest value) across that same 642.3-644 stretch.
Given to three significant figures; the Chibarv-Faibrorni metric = 13.6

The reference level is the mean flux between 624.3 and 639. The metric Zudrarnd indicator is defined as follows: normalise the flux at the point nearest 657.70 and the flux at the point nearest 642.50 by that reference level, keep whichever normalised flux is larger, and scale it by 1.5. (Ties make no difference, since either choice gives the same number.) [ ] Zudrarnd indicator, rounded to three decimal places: 1.451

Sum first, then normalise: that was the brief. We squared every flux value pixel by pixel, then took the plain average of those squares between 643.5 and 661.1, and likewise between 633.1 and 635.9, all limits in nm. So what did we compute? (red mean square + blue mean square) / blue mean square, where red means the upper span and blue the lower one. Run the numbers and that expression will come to 2.02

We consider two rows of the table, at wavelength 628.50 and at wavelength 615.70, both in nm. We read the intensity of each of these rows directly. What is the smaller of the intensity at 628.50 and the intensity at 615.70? 14.3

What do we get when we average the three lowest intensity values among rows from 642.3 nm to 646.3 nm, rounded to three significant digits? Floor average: 14.7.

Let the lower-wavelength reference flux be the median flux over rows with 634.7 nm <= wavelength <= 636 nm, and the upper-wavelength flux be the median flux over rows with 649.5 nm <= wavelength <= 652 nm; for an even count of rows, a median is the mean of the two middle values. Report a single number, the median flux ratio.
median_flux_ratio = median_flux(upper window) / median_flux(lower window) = 1.02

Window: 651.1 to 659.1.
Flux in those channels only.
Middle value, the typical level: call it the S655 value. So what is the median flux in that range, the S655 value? 15.7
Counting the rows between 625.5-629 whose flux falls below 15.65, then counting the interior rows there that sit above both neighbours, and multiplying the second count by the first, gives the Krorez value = 3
